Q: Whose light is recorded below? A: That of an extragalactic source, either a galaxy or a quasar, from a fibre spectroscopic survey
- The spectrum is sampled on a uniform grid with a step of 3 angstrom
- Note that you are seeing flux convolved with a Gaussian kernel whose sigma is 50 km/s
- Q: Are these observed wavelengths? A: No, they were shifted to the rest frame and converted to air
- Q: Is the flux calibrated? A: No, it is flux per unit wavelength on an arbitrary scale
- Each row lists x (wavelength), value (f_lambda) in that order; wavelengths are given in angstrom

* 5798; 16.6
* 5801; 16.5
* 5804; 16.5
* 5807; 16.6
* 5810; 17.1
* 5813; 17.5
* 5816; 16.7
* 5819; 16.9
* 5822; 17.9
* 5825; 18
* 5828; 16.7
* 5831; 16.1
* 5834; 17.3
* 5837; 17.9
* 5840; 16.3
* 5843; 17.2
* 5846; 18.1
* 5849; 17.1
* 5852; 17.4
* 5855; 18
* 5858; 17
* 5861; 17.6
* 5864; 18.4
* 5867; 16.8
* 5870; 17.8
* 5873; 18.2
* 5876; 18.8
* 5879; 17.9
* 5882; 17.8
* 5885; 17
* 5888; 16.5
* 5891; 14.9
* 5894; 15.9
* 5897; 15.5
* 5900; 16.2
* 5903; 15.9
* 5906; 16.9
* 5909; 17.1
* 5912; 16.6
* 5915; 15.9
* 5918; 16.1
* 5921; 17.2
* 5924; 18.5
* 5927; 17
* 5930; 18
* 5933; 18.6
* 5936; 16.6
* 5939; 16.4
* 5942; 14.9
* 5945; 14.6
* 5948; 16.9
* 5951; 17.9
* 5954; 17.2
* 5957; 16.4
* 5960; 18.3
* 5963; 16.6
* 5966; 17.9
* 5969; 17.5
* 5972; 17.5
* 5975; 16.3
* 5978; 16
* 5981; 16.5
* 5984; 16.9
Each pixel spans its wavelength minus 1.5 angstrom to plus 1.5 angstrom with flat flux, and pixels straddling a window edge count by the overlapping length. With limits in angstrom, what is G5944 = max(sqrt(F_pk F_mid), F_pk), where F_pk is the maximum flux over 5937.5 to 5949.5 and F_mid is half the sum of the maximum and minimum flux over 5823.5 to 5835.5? 17.0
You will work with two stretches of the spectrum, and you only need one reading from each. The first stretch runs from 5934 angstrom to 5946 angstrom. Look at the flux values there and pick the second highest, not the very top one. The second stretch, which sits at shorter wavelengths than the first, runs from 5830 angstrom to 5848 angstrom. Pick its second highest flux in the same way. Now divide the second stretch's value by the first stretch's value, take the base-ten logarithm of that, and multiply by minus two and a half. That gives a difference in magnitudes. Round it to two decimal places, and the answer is -0.10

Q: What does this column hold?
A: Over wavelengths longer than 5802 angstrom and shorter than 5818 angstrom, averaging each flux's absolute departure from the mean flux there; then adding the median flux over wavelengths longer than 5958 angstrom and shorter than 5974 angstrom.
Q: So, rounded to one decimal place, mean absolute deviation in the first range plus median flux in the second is 17.8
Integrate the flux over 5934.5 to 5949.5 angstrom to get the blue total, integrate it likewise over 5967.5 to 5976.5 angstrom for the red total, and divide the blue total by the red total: 1.55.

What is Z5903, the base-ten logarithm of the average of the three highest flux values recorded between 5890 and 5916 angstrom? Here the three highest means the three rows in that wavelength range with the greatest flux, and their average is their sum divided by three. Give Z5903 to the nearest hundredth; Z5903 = 1.23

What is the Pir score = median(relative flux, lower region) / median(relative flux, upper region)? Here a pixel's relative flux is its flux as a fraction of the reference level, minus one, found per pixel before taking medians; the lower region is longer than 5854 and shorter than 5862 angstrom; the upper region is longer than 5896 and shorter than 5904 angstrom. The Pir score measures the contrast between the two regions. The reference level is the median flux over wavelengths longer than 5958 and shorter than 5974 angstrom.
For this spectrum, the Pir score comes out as -0.1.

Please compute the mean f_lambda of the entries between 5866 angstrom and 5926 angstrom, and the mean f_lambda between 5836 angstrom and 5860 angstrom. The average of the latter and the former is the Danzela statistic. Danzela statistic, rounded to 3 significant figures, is 17.1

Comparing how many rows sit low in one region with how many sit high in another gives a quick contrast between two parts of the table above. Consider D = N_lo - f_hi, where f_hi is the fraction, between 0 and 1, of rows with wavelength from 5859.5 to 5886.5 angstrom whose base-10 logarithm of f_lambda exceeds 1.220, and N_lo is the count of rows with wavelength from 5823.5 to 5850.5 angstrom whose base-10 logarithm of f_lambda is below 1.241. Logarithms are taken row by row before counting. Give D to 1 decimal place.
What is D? 5.0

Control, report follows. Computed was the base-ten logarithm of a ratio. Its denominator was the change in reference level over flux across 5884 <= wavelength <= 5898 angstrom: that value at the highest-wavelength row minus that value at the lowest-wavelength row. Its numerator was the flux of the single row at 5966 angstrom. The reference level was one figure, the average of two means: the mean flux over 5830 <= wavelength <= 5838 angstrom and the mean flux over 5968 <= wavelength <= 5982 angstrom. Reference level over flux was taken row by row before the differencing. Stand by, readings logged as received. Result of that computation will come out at 2.27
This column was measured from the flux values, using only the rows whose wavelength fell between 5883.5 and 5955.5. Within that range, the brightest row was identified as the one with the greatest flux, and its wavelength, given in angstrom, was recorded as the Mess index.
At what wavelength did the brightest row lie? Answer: 5933 angstrom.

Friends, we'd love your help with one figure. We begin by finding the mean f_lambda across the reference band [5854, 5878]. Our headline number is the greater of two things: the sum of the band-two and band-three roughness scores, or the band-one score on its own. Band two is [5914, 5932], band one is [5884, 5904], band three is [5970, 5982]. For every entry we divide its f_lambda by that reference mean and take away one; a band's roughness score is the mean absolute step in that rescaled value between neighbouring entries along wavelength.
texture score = 0.095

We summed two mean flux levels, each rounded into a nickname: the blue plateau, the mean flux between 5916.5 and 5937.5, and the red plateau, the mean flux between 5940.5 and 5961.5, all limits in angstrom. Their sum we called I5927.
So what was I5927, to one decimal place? 34.0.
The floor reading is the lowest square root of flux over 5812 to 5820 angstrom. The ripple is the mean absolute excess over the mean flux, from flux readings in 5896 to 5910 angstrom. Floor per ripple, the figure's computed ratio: 7.5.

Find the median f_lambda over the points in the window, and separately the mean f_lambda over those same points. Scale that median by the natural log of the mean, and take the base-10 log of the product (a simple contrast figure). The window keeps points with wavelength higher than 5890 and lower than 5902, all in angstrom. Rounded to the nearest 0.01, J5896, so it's 1.64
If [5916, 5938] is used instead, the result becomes 1.69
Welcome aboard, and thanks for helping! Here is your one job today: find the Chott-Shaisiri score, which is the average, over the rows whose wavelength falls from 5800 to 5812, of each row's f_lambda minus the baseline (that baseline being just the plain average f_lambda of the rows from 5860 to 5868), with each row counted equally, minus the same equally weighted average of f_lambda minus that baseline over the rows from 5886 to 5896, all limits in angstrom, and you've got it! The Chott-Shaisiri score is 0.9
